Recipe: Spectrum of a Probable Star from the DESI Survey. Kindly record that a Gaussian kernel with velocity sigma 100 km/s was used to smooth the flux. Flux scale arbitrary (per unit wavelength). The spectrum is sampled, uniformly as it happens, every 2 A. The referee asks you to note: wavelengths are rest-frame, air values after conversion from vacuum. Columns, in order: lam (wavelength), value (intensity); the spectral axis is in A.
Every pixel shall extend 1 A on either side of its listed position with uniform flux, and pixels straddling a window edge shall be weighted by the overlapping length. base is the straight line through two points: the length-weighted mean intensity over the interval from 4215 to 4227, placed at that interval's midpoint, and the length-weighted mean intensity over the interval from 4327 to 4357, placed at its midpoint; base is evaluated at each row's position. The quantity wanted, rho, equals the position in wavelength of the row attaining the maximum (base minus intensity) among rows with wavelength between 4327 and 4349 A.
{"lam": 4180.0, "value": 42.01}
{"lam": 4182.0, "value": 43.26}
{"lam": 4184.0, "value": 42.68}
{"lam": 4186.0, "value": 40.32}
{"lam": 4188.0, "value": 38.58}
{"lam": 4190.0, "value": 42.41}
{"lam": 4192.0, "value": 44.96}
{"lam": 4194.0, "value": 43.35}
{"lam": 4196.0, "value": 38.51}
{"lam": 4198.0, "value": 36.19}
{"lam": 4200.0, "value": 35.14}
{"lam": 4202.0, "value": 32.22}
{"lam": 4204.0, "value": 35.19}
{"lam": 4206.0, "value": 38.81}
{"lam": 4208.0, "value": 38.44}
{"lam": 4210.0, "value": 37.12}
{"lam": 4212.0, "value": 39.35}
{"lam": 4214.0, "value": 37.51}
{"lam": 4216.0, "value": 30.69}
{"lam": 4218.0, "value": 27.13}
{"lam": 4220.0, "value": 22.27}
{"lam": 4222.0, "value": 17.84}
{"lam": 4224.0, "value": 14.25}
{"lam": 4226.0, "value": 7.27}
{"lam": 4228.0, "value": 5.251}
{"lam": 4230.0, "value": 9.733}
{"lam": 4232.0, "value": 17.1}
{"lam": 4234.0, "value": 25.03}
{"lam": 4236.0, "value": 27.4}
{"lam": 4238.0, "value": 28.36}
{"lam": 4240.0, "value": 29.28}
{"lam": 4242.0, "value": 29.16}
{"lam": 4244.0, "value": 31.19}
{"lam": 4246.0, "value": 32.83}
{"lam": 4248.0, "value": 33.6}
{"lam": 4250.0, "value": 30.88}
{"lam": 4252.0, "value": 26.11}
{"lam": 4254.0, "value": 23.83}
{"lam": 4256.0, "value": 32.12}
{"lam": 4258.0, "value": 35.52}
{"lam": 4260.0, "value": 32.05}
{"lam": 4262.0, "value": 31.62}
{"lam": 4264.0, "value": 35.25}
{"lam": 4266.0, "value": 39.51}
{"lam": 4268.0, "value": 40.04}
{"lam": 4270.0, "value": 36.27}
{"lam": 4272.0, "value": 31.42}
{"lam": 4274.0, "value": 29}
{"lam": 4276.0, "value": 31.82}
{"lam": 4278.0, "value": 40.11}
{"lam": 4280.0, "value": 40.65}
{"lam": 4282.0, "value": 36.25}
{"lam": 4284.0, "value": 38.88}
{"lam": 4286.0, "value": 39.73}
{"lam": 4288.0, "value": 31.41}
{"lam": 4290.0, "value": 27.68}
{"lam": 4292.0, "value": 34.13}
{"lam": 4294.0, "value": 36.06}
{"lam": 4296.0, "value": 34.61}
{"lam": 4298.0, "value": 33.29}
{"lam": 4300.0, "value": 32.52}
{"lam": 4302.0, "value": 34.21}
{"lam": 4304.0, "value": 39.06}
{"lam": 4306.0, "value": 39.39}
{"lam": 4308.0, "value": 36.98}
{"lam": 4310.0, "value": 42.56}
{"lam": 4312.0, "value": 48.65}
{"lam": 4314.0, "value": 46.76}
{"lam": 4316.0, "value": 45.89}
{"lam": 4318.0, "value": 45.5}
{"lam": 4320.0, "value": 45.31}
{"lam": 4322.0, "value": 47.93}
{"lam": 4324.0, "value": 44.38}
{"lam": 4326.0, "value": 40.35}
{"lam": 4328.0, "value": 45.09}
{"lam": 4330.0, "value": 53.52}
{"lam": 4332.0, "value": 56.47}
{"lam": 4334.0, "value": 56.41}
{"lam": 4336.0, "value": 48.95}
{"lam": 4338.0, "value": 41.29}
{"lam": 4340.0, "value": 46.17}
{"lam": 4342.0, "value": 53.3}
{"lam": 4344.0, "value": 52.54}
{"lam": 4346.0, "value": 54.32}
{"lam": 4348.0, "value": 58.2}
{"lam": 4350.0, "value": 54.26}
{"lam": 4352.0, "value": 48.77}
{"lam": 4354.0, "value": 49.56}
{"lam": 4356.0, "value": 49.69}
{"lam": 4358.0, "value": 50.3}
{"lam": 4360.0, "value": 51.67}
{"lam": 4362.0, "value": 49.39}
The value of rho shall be 4338.0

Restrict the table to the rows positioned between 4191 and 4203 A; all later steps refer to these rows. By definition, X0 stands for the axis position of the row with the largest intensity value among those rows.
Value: 4192.0 A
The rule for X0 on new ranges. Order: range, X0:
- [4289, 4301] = 4294.0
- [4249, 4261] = 4258.0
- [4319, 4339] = 4332.0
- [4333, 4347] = 4334.0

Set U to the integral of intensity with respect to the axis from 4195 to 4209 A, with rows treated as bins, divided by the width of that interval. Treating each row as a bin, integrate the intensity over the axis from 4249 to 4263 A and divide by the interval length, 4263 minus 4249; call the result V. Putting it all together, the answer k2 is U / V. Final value 1.2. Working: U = 36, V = 30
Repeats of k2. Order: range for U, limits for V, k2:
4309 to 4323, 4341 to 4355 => 0.9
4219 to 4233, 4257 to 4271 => 0.4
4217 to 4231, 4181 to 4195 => 0.4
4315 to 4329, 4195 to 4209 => 1.2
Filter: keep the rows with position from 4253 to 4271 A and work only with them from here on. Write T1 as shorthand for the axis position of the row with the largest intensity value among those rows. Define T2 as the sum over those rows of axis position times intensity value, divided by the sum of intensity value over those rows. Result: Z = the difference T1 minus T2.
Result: 5.4 A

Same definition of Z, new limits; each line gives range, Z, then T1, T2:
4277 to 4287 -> -2.0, 4280.0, 4282.0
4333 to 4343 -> -3.9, 4334.0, 4337.9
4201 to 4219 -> 2.2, 4212.0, 4209.8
